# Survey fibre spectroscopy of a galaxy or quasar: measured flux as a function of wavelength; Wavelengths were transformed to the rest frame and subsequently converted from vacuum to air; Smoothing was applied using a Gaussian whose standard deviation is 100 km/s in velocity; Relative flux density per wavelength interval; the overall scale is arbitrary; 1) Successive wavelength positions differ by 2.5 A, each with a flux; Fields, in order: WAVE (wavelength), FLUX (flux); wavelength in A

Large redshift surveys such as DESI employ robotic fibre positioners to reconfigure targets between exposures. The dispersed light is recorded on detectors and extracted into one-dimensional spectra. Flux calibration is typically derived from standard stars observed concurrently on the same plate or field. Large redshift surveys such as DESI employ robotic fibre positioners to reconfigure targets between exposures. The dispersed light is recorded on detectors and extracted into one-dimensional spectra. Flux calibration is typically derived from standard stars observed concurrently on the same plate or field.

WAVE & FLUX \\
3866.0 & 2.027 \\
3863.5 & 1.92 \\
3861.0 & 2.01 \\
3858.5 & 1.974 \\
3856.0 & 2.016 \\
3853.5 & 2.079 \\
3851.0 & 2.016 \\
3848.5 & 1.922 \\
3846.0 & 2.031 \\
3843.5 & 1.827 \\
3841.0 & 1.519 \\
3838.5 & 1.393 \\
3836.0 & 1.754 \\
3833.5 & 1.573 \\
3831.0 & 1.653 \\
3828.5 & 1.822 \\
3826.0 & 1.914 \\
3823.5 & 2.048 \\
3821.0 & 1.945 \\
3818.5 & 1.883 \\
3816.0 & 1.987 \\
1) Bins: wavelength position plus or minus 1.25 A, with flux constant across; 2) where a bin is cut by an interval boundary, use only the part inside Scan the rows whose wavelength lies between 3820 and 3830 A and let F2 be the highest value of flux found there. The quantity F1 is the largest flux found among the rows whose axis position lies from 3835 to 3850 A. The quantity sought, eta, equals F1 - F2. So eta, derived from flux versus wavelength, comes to -0.017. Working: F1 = 2.031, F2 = 2.048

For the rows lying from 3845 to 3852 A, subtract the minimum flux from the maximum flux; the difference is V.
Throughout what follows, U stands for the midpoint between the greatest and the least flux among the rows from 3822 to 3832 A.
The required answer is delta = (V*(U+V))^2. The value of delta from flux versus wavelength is 0.0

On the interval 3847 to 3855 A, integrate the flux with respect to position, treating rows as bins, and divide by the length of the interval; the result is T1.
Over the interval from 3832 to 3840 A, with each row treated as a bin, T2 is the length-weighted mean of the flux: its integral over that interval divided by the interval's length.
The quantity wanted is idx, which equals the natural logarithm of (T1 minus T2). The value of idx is -0.8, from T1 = 2.01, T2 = 1.57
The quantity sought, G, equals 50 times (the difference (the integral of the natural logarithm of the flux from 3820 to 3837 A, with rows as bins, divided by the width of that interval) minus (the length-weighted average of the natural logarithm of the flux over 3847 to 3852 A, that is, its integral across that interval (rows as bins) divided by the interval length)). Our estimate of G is -4.3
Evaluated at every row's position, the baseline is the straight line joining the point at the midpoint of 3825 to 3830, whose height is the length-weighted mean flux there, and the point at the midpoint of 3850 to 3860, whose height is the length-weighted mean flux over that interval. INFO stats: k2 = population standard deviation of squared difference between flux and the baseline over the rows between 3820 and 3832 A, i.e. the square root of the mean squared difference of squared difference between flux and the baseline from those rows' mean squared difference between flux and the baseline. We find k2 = 0.02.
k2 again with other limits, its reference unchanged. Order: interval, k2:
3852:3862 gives 0.00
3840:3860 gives 0.06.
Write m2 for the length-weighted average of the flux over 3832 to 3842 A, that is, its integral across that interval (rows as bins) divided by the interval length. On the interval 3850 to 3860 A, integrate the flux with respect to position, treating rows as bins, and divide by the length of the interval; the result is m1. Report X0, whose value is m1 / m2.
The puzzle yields 1.29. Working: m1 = 2.02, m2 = 1.56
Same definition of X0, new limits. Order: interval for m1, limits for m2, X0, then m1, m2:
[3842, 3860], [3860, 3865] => 1.00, 1.97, 1.97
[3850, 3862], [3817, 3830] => 1.05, 2.02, 1.92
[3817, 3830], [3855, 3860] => 0.96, 1.92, 1.99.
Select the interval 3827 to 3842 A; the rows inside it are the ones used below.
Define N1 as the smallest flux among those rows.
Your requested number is 1.393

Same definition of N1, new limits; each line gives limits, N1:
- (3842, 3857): 1.827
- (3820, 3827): 1.914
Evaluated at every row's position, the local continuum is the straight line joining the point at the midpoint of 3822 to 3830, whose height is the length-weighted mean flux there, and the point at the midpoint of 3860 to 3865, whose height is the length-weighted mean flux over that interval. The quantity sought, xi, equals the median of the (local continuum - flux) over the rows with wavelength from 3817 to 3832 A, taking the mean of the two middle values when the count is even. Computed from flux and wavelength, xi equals 0.02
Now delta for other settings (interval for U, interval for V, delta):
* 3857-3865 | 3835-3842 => 0.7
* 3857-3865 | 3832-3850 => 2.8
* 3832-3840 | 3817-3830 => 0.2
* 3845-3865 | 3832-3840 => 0.7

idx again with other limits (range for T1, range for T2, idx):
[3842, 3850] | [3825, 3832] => -2.1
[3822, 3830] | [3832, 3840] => -1.1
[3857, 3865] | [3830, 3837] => -1.2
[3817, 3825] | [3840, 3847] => -1.8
